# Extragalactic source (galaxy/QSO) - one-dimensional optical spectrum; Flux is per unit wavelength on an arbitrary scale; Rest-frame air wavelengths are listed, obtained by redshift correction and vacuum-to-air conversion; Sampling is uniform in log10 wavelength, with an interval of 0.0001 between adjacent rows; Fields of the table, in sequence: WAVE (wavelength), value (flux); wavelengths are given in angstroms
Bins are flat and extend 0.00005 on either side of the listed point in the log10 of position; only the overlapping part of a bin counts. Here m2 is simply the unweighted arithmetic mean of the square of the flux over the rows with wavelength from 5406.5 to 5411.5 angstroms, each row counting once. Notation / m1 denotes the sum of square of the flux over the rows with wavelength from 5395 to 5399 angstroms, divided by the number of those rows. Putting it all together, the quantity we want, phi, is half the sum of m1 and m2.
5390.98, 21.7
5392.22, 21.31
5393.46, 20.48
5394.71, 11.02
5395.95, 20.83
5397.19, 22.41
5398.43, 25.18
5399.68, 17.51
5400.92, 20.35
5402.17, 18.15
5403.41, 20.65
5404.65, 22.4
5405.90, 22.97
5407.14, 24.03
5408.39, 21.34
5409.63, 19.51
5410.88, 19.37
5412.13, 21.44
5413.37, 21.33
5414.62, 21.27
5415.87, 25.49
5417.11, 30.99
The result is 485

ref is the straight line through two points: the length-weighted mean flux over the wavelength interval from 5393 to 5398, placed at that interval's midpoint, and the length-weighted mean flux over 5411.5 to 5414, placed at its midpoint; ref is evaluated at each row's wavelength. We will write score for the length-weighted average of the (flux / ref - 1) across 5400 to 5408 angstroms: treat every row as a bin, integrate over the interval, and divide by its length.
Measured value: 0.06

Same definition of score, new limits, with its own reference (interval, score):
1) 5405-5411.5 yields 0.04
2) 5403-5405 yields 0.07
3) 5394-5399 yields 0.04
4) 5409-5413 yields -0.04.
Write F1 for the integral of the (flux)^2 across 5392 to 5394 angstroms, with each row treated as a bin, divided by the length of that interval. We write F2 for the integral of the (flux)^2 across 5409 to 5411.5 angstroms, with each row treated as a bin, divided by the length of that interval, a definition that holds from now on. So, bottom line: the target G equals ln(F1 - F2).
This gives 4.0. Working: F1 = 434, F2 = 379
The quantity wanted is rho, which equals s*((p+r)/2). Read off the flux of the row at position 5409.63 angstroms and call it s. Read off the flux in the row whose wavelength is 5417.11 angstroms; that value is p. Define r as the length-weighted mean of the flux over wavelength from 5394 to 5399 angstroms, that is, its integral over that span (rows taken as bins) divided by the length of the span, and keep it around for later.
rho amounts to 496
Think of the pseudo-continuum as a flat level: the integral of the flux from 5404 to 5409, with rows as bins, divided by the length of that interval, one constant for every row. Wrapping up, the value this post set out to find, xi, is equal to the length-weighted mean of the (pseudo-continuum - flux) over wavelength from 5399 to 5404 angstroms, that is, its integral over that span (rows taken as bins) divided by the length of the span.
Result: 3.4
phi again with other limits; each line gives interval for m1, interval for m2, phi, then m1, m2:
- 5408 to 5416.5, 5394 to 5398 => 407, 461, 353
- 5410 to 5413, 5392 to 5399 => 422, 417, 428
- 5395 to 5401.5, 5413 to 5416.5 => 489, 458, 519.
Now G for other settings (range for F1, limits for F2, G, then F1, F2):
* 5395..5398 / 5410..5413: 3.2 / 442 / 417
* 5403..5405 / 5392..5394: 3.4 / 464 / 434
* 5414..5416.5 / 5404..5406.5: 3.7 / 554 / 513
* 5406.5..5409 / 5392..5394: 4.4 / 517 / 434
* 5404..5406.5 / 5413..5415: 4.1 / 513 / 453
